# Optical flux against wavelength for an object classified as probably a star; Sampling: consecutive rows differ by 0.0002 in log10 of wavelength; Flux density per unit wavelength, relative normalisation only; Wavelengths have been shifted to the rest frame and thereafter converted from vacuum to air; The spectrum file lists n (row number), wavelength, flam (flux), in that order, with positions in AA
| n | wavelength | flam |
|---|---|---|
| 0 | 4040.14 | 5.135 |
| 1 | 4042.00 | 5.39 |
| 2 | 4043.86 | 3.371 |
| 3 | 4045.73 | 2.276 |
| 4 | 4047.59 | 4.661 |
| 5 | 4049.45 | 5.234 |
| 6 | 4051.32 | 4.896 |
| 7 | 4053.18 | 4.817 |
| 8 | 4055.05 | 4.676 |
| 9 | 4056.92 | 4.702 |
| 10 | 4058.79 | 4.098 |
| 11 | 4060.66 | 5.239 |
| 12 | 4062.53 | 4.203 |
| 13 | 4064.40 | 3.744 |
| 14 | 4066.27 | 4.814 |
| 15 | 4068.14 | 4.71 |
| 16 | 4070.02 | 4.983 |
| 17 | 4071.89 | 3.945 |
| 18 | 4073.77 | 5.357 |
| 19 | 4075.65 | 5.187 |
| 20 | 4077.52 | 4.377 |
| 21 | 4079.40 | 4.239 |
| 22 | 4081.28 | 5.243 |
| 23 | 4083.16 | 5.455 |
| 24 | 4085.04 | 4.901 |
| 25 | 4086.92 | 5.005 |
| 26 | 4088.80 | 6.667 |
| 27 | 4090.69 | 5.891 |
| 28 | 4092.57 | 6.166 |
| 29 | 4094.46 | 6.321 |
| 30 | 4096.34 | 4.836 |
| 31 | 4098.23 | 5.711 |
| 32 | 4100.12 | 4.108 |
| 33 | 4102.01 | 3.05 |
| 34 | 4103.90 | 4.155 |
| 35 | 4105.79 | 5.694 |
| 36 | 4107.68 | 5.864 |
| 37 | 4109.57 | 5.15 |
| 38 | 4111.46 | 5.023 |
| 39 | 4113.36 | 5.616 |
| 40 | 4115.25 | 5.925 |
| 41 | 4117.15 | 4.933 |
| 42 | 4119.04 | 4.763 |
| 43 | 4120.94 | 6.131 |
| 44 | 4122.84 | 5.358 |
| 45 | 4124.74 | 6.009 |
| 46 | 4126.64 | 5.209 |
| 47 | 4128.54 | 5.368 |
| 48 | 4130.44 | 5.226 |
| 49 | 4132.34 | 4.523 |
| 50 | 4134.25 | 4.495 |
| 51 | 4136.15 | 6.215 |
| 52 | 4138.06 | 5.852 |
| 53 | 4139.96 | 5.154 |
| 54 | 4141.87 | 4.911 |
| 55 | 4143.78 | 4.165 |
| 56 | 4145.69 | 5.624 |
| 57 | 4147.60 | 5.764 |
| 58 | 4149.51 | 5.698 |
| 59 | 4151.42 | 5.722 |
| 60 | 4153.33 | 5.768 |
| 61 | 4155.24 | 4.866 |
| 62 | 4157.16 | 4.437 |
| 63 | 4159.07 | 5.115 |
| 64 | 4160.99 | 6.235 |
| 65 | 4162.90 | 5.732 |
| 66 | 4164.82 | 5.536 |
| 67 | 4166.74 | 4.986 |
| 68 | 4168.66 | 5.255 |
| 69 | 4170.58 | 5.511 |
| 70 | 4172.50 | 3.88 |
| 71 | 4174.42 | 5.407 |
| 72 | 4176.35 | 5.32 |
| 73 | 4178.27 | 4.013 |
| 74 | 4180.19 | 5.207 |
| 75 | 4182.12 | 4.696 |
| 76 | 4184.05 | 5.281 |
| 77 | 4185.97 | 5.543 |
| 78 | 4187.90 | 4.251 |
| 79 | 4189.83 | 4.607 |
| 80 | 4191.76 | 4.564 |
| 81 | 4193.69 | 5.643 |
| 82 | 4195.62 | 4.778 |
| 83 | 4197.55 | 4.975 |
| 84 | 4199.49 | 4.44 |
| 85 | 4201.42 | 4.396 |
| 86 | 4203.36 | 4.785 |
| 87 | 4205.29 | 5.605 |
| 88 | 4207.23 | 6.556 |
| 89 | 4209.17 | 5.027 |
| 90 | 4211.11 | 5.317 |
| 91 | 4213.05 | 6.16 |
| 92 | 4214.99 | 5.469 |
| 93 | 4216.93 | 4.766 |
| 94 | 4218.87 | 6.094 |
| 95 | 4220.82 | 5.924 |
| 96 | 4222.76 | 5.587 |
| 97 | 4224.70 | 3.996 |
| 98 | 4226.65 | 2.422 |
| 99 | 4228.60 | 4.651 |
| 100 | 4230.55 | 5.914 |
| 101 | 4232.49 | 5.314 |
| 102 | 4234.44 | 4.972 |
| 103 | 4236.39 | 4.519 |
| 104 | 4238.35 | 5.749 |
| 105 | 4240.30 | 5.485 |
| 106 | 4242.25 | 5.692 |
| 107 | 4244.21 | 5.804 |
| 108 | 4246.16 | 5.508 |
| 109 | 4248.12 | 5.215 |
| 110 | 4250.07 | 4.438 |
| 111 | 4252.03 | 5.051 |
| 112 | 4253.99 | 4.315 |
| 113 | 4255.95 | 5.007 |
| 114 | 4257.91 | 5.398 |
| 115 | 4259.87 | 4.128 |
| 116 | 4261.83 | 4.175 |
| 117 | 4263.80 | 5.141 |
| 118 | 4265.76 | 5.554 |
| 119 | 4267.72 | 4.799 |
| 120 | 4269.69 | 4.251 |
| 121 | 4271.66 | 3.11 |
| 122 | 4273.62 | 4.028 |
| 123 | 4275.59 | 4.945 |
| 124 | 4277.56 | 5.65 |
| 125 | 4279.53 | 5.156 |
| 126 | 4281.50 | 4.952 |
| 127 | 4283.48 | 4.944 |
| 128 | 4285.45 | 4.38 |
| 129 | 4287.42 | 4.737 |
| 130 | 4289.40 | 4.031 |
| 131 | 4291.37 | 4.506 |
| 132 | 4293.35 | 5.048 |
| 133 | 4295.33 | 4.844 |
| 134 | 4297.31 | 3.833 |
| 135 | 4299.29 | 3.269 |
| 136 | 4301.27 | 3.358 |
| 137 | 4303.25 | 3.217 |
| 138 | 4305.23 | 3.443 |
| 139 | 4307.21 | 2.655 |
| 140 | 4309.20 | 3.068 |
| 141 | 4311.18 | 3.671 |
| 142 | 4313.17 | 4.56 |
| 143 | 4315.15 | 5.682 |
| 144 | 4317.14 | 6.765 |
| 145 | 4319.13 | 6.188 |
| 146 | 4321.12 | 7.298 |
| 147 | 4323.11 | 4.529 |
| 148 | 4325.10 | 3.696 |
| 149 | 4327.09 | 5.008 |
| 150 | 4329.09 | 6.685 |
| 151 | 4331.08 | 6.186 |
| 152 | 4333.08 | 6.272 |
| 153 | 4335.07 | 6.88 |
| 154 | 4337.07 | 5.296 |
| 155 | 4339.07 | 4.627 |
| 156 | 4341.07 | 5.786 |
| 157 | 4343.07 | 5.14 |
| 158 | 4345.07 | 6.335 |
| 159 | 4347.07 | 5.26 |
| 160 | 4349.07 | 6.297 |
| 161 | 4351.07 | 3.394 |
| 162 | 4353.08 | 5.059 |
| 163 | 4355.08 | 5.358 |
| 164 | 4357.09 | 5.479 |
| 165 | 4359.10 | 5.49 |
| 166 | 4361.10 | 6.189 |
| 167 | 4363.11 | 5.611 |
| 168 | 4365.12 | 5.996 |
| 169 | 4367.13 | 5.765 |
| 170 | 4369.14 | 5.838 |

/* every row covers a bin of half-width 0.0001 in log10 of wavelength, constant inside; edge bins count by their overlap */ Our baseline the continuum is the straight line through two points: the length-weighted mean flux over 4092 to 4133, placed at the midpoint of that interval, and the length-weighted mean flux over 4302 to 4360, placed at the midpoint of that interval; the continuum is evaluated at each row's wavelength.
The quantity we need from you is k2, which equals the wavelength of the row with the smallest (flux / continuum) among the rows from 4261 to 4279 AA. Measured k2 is 4271.66 AA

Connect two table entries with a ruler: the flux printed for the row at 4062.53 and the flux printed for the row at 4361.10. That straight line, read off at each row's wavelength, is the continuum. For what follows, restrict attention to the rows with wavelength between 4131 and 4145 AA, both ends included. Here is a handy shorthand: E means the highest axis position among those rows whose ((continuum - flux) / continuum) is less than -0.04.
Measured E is 4139.96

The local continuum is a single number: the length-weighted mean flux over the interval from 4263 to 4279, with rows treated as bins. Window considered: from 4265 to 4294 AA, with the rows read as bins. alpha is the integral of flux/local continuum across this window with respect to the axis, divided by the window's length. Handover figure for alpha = 0.99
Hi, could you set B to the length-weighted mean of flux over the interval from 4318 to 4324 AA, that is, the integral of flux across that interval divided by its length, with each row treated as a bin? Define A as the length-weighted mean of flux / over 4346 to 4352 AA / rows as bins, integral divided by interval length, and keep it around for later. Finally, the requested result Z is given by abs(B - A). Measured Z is 1.02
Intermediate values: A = 5.0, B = 6.0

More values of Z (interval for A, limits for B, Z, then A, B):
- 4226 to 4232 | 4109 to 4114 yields 0.73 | 4.5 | 5.2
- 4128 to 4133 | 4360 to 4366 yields 0.88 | 5.0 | 5.9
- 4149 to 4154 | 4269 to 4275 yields 1.88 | 5.7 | 3.9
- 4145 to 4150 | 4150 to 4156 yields 0.20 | 5.7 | 5.5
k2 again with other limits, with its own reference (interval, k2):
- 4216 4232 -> 4226.65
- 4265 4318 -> 4307.21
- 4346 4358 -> 4351.07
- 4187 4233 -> 4226.65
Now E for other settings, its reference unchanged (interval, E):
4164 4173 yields 4170.58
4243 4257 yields 4244.21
